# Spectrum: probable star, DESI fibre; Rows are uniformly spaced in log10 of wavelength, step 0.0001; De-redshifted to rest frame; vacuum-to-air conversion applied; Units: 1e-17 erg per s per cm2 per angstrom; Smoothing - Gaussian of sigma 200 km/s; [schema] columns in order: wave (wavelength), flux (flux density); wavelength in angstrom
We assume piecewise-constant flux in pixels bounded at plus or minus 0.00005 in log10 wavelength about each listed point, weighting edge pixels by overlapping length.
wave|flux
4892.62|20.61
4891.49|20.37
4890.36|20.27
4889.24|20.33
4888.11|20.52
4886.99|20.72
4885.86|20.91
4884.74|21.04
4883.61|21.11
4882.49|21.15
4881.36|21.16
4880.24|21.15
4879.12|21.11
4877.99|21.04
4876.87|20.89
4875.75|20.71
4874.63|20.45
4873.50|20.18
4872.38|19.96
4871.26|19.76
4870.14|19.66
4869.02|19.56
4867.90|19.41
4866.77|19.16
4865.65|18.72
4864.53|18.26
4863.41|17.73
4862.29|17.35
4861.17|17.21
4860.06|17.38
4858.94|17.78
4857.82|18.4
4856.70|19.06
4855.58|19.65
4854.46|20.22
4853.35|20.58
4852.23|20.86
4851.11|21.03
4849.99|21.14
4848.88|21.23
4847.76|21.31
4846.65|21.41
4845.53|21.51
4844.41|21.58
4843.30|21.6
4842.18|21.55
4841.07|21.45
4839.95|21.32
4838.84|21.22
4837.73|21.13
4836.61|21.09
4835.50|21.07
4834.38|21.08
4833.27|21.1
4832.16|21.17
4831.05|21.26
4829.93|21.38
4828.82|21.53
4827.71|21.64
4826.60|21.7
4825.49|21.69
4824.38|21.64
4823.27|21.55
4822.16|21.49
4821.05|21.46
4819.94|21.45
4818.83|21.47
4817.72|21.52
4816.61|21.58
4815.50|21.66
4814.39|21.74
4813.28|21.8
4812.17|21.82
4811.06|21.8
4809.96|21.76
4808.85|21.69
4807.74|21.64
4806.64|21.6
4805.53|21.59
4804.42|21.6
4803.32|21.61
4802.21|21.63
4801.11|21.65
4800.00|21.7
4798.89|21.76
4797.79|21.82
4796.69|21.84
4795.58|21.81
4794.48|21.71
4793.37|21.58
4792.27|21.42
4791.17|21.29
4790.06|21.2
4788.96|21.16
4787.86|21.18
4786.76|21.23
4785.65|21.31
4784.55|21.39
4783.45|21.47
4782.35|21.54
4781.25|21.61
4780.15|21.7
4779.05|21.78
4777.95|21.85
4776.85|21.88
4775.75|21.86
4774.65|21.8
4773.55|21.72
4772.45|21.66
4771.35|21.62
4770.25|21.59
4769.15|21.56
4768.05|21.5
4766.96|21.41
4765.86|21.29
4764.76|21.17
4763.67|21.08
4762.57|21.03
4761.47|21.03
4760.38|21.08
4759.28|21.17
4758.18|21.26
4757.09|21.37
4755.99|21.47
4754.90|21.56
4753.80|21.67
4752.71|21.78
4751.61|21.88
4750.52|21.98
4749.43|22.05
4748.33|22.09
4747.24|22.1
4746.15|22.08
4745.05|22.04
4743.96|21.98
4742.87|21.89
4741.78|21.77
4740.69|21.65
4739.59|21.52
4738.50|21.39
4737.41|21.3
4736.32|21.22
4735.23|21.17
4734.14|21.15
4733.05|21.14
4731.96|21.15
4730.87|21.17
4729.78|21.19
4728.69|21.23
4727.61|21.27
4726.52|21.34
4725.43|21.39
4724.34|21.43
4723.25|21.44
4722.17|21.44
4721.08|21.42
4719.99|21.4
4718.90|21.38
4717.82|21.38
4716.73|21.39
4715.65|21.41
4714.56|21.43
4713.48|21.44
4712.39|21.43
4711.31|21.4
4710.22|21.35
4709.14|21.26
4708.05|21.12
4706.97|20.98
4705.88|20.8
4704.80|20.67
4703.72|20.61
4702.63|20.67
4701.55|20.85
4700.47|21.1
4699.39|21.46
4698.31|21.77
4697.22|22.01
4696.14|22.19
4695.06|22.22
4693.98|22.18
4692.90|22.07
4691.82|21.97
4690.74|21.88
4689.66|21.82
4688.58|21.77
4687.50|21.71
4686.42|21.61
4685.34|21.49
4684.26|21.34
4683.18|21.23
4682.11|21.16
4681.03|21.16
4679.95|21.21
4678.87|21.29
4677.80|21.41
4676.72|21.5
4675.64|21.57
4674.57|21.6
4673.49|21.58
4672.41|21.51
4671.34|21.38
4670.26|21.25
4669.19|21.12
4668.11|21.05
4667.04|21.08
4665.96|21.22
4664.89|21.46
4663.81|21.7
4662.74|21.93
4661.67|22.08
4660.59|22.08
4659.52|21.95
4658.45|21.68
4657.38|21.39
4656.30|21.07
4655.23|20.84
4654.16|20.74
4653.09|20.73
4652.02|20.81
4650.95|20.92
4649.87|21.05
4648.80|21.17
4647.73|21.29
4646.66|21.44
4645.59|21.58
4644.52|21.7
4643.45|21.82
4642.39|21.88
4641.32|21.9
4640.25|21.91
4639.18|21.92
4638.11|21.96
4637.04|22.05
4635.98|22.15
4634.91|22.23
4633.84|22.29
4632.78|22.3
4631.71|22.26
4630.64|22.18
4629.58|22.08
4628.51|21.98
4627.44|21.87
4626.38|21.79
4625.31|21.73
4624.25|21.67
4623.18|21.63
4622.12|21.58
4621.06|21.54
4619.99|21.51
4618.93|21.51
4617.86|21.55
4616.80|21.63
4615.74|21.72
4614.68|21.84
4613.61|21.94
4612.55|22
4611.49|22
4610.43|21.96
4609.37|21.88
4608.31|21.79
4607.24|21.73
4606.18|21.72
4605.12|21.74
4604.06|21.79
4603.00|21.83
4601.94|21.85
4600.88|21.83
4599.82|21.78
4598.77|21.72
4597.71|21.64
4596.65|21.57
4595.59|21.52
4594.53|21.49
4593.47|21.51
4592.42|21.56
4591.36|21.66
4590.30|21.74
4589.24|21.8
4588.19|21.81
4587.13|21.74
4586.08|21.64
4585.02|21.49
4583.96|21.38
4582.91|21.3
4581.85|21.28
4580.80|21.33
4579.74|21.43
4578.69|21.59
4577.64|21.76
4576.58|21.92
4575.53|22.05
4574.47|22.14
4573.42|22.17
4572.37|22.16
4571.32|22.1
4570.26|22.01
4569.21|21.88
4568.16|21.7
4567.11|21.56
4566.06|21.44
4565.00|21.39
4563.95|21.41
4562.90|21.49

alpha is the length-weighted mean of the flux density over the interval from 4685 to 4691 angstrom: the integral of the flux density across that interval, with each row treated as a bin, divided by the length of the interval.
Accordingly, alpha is 21.7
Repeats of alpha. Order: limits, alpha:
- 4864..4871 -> 19.1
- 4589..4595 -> 21.6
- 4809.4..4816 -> 21.8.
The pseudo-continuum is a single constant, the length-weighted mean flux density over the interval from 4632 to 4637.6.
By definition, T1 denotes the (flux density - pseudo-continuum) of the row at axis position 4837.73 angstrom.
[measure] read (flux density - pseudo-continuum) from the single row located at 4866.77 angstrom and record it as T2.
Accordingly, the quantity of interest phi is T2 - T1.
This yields -2.0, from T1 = -1.1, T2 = -3.06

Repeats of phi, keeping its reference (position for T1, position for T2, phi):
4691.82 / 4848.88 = -0.7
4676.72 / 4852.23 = -0.6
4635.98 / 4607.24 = -0.4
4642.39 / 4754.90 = -0.3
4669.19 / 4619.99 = 0.4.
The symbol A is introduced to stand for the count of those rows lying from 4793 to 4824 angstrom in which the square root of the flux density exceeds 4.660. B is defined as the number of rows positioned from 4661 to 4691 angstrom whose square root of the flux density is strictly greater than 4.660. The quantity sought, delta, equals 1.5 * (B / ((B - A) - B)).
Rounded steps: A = 9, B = 5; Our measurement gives -1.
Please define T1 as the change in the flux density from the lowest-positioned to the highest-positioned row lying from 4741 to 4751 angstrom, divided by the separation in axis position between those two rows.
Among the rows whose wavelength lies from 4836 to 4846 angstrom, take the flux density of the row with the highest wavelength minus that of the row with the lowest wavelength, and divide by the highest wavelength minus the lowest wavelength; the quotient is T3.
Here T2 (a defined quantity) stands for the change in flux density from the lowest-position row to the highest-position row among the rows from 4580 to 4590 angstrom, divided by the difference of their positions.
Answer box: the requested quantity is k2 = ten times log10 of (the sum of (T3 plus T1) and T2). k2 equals -9.0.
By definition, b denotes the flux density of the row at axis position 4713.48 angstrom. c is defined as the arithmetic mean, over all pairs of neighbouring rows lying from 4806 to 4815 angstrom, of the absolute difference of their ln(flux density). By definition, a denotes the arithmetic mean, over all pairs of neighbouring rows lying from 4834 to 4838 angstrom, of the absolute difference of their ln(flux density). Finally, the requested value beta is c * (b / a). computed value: 38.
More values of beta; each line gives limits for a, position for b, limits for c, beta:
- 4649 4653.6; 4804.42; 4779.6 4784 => 15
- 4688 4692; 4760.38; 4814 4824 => 16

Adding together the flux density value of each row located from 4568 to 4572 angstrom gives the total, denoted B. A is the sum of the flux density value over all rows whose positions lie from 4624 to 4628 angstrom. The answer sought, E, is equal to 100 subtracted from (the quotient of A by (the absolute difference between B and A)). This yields 38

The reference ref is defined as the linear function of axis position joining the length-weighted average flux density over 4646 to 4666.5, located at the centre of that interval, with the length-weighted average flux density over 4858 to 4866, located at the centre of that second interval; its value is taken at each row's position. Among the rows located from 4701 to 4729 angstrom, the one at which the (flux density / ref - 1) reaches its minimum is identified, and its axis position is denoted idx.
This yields 4703.72 angstrom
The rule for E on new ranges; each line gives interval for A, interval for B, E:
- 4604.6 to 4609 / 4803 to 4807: 50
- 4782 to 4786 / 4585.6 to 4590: -33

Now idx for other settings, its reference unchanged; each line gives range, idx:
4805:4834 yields 4805.53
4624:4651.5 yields 4650.95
